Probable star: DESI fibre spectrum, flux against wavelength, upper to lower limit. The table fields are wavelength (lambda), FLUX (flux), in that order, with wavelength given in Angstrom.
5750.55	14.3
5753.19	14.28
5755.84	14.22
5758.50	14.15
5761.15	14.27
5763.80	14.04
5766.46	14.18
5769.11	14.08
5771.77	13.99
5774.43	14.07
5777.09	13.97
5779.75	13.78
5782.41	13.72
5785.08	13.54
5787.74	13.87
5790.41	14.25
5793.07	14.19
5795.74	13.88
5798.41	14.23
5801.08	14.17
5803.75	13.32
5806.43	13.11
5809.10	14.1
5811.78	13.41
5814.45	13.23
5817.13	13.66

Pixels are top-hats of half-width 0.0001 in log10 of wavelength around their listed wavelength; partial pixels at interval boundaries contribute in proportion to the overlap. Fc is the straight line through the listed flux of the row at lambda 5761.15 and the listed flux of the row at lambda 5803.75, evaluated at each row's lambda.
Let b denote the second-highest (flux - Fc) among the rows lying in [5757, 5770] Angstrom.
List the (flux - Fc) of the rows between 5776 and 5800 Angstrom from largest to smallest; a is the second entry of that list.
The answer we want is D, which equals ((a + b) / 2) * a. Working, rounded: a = 0.63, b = 0.00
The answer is 0.200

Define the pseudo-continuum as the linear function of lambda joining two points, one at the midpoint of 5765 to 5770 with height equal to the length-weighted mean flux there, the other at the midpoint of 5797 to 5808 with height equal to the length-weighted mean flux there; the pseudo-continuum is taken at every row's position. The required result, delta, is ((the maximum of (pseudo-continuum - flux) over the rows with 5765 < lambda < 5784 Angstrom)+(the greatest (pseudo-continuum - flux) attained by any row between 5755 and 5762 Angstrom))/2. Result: 0.16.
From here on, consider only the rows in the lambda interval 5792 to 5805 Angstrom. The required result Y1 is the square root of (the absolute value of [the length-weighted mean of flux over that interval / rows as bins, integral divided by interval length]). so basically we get 3.736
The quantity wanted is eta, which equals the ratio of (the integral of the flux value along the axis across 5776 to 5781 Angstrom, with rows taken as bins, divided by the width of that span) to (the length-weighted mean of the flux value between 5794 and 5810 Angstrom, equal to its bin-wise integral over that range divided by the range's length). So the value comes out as 1.01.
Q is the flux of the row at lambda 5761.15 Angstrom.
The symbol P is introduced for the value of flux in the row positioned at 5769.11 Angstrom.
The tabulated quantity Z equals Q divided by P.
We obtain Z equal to 1.01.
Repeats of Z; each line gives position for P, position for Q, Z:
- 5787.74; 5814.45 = 0.95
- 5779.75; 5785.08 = 0.98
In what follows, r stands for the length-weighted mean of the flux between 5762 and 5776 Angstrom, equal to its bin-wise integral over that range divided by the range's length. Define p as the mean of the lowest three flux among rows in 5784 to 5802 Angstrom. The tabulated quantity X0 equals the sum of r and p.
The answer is 27.8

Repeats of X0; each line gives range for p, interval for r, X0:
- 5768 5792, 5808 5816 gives 27.2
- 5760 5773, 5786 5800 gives 28.1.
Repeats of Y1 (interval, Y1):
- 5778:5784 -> 3.708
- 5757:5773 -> 3.757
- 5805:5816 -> 3.669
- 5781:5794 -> 3.729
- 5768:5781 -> 3.738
